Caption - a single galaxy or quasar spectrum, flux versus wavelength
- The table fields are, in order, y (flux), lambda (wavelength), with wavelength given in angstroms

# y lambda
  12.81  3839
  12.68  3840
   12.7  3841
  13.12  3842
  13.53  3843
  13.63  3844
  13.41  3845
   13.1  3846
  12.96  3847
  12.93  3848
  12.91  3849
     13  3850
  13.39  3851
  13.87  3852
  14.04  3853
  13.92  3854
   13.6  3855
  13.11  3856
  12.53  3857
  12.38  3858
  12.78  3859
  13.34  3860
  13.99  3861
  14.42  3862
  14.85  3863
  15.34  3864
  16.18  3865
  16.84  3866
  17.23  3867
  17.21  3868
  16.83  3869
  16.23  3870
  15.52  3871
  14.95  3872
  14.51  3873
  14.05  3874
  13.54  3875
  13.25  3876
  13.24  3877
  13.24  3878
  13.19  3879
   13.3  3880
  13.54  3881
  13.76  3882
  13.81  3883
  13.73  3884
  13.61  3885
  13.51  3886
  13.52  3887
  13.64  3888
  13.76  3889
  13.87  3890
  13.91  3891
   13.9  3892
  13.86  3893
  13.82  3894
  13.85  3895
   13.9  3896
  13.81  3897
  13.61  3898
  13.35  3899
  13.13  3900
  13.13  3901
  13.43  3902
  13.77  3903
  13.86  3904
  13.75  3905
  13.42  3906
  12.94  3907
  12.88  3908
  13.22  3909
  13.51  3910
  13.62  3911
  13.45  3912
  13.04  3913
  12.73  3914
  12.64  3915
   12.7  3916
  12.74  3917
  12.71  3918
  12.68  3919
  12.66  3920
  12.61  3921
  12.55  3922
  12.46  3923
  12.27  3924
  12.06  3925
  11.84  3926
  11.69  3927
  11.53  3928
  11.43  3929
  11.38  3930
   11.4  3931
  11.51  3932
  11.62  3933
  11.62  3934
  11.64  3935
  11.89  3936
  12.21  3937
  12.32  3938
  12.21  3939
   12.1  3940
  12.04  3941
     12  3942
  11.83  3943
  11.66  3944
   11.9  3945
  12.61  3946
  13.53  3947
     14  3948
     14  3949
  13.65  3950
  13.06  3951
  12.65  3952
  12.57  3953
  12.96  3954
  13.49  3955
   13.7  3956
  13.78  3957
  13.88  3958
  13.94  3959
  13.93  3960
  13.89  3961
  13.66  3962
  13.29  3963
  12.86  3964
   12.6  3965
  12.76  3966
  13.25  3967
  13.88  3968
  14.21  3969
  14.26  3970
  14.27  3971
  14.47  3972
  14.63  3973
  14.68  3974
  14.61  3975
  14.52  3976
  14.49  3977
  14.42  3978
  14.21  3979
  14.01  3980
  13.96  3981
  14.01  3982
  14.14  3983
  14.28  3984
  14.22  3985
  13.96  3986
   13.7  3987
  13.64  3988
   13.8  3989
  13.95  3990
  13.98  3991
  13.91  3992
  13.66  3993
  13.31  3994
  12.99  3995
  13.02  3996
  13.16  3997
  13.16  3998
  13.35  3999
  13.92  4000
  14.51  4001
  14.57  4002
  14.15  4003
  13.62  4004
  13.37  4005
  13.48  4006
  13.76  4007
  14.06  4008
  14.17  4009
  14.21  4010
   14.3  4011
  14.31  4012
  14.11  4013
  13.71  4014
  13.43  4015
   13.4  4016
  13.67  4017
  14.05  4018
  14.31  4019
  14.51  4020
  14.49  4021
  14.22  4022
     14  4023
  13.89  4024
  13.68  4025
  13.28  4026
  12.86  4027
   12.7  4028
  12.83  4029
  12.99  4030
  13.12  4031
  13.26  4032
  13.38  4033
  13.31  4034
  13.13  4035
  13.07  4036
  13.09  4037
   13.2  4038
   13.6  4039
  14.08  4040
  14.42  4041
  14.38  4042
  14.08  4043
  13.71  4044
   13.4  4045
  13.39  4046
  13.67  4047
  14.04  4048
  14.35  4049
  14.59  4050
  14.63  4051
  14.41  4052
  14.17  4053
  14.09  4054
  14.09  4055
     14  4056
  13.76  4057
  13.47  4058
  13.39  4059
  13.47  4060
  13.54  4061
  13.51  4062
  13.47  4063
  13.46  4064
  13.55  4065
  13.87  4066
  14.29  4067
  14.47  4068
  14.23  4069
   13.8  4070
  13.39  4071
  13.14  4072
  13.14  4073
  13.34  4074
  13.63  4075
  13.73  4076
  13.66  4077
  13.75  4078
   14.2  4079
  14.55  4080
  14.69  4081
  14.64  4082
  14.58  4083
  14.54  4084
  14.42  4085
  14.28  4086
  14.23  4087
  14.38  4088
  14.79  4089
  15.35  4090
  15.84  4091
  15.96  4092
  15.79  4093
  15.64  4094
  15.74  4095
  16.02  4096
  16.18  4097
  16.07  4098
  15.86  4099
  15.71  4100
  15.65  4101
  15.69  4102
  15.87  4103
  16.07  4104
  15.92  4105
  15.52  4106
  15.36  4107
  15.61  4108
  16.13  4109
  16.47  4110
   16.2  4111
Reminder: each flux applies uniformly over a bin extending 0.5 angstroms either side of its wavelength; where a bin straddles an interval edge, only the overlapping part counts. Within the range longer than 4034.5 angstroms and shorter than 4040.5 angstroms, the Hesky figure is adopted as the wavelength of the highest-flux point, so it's 4040 angstroms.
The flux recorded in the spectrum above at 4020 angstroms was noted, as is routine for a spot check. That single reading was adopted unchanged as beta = 14.51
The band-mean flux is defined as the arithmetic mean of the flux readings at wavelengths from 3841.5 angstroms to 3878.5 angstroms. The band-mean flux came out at 14.1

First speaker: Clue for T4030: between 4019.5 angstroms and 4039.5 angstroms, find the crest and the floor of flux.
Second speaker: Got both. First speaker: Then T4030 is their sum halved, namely 13.6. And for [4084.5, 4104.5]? 15.2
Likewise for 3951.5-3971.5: 13.4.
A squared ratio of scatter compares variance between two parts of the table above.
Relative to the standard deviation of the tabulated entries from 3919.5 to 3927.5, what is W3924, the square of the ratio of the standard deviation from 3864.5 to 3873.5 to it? 7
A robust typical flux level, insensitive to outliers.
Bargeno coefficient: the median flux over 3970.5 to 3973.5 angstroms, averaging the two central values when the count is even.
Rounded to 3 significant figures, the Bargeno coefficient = 14.5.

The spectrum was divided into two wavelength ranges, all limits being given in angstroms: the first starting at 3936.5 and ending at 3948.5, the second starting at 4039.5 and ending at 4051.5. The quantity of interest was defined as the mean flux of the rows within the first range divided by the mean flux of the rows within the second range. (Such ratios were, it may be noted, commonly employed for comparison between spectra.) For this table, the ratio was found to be 0.88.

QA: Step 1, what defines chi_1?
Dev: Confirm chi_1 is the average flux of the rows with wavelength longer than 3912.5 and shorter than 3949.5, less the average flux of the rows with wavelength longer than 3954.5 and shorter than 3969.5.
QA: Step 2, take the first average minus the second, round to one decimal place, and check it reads -1.3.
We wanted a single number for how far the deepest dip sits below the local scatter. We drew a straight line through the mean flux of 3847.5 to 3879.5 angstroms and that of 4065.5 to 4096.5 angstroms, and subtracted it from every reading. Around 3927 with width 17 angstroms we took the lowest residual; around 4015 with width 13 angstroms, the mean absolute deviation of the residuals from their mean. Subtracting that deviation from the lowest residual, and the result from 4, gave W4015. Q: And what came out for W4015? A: 7.2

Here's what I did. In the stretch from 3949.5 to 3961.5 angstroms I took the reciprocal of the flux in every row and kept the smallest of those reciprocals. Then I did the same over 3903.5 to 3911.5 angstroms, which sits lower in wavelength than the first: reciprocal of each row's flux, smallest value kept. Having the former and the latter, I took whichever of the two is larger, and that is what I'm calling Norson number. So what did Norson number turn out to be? 0.0722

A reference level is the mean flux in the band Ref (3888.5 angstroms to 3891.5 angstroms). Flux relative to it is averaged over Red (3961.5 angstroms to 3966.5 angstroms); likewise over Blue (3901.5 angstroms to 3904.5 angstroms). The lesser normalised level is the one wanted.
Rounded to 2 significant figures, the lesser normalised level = 0.94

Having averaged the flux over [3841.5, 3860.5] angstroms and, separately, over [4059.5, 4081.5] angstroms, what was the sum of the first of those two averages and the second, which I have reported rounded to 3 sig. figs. 27.0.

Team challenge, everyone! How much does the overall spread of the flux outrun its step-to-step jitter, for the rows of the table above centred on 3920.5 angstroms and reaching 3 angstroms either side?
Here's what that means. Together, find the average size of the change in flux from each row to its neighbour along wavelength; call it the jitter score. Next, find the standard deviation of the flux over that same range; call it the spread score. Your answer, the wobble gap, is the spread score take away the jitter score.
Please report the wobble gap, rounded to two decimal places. 0.04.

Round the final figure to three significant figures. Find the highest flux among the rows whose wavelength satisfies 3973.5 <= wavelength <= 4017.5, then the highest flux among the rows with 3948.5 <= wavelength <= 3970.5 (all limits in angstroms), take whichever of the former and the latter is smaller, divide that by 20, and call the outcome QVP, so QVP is 0.713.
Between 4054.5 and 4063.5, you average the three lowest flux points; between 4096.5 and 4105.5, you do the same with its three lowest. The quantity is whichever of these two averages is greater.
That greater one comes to 15.7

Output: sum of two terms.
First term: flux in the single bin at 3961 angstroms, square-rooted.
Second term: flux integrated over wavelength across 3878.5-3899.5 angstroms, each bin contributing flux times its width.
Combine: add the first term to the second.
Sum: 291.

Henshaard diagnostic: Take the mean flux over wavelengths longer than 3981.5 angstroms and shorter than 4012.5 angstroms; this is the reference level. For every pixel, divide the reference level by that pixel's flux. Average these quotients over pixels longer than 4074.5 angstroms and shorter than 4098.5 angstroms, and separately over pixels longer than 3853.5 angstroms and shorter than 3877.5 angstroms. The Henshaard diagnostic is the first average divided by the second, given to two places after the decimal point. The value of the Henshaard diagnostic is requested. 0.97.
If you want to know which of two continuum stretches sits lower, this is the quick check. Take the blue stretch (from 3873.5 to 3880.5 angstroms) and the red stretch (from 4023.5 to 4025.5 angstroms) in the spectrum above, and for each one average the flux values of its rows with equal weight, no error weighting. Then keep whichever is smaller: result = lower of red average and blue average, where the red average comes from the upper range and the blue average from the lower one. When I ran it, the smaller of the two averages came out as 13.4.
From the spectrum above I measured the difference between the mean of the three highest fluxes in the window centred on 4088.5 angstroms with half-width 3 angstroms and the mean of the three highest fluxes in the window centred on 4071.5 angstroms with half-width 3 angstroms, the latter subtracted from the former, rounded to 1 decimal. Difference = 1.5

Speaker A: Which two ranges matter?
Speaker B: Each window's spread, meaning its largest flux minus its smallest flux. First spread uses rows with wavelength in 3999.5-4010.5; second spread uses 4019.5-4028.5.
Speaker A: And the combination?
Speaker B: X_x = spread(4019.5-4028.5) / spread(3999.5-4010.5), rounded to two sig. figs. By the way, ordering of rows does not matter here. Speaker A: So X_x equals 1.5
